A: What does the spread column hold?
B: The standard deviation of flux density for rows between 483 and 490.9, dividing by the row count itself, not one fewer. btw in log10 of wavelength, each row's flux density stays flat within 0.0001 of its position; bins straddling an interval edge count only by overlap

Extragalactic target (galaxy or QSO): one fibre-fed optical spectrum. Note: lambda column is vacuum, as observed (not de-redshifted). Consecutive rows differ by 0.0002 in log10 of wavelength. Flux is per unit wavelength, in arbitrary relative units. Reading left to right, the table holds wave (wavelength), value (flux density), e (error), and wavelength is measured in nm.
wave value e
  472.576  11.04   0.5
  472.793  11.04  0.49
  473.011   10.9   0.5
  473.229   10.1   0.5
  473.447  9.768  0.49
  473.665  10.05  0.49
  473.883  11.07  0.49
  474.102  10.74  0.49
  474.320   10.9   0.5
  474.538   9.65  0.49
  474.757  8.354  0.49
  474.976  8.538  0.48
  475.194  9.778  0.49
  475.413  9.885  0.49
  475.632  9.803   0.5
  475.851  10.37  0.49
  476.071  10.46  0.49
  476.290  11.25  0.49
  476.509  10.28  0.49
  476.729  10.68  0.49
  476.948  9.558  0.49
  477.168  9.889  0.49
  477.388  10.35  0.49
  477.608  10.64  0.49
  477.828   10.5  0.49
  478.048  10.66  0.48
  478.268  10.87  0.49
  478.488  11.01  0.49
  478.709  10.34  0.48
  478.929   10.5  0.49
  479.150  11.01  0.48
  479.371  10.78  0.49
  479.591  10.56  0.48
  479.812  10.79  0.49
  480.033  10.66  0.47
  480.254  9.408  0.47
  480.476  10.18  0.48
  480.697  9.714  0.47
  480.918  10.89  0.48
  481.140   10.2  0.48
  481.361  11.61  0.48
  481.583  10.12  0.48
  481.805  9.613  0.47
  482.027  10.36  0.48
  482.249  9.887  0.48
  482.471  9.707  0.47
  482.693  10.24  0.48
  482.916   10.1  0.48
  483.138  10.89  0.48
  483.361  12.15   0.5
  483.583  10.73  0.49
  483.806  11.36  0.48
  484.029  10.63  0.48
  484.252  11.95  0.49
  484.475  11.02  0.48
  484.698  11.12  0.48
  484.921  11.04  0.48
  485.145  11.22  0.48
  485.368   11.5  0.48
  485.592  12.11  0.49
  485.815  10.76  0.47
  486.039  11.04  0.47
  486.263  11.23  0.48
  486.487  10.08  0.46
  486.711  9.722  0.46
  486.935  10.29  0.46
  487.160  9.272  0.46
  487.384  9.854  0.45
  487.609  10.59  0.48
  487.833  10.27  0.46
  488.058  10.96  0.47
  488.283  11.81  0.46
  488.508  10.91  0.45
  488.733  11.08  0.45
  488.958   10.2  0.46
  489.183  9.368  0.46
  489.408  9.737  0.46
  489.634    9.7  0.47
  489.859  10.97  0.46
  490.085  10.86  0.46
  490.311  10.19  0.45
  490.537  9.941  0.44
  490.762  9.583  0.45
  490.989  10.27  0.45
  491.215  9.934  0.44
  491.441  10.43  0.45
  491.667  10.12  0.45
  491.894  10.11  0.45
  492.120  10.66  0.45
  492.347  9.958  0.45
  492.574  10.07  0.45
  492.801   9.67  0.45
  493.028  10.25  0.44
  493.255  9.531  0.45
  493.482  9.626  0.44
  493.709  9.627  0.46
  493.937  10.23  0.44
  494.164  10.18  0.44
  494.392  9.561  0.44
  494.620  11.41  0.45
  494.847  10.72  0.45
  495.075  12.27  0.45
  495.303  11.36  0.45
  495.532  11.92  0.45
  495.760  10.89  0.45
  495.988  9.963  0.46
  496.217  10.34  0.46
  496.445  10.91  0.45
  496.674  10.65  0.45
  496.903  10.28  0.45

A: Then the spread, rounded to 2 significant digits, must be 0.75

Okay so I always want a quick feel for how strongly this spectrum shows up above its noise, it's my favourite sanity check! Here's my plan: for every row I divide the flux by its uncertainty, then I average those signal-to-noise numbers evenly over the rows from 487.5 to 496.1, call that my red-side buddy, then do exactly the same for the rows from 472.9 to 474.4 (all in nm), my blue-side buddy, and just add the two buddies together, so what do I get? 44.2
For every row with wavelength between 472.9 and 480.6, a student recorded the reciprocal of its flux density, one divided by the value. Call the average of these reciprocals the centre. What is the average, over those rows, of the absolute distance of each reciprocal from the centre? 0.0051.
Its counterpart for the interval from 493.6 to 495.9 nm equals 0.0065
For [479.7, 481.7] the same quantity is 0.0048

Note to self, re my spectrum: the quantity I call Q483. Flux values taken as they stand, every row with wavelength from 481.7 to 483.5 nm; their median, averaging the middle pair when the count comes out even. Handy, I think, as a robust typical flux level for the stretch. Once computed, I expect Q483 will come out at 10.2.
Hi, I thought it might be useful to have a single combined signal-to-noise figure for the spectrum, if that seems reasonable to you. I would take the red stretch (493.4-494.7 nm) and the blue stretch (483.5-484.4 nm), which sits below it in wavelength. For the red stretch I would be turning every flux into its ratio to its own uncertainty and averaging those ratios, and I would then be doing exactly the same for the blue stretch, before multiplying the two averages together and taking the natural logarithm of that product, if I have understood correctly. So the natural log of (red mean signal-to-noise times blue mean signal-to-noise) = 6.26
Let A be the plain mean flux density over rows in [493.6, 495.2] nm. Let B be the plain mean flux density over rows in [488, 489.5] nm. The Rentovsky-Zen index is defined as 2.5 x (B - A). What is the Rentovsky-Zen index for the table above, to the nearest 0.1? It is 0.0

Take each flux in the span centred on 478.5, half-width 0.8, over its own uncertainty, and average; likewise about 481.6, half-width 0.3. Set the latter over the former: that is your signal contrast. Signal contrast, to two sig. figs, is 0.99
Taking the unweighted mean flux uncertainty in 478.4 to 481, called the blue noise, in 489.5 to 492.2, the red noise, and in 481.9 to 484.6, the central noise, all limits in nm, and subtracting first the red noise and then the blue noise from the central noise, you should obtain -0.450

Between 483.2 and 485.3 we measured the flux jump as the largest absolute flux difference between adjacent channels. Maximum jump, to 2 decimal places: 1.42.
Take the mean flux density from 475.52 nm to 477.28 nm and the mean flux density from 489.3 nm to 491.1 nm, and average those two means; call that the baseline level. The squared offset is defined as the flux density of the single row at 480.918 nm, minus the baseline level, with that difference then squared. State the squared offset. 0.45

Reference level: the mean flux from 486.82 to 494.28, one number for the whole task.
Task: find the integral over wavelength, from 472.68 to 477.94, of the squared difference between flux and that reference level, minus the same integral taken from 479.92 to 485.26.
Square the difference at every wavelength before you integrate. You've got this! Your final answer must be -1.1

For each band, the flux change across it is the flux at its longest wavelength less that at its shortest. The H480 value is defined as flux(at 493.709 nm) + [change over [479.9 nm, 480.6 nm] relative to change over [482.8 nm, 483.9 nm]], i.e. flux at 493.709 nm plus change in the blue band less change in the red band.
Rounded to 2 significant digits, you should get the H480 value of 7.9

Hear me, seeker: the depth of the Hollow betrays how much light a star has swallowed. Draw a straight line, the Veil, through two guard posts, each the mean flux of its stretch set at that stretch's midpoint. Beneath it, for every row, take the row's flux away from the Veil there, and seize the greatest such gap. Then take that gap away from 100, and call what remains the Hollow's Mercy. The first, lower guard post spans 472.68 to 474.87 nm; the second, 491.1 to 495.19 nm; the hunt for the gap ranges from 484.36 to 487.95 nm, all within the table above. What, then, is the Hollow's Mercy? 99.0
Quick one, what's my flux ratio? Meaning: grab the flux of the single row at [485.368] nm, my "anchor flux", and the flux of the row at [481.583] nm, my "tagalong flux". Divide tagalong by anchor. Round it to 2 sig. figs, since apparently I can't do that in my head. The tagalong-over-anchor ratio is 0.88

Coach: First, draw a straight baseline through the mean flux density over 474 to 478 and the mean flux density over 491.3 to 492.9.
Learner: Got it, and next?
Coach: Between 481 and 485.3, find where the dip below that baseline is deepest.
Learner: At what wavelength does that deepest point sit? 481.805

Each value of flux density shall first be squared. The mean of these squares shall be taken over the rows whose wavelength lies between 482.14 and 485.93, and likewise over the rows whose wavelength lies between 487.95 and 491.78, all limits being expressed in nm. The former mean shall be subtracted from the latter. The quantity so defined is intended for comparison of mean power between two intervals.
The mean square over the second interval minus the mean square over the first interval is -13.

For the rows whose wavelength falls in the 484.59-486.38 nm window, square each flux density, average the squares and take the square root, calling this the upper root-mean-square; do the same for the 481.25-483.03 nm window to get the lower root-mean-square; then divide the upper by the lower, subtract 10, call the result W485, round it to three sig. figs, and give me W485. -8.90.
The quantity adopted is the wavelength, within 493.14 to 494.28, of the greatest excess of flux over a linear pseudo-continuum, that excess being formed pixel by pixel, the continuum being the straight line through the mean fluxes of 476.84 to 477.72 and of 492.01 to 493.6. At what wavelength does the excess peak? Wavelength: 493.937 nm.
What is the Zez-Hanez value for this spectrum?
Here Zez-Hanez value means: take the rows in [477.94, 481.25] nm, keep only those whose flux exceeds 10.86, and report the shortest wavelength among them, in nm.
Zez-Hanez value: 478.268 nm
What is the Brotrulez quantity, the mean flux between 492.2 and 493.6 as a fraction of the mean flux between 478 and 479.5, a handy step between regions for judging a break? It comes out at 0.92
